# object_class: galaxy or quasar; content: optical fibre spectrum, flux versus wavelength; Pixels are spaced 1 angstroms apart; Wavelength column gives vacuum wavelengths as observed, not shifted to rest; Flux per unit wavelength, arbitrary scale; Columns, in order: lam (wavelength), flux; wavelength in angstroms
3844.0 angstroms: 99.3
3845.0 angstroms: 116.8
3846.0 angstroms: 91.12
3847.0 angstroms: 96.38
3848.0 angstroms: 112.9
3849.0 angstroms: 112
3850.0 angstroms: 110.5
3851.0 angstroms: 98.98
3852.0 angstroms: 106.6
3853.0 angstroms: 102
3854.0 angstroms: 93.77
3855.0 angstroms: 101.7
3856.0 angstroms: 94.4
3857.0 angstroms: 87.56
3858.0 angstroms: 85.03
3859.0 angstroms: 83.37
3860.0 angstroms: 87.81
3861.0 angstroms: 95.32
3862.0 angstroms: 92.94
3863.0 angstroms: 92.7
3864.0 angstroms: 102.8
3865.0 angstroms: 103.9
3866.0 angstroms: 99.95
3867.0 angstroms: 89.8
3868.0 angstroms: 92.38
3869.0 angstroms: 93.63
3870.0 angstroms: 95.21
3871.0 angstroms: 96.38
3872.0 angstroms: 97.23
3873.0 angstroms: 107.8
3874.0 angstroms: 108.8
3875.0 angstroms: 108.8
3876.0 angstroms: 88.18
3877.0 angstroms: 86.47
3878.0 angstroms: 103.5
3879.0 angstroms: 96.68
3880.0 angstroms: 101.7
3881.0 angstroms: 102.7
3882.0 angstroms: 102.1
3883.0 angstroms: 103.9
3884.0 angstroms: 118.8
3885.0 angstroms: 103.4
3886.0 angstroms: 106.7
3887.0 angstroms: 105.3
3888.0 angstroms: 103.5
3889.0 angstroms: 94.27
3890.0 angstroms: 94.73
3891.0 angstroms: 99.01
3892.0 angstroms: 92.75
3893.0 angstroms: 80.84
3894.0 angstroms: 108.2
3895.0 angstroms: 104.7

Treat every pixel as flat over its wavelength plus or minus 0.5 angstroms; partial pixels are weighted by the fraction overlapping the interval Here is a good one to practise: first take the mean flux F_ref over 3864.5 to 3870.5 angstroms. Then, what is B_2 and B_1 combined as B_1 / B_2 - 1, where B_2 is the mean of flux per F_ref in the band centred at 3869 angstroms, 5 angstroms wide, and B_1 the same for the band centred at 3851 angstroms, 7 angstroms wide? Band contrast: 0.13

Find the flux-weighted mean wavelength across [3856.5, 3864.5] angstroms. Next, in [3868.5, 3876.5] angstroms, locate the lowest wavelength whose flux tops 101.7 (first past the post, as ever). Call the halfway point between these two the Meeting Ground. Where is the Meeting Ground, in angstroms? 3866.8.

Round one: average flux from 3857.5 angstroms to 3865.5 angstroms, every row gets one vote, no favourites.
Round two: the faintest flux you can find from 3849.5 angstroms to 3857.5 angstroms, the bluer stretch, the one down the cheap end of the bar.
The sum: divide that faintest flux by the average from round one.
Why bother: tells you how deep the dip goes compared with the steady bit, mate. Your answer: 0.94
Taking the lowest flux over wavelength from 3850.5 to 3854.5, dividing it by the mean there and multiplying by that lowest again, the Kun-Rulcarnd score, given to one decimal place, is 87.6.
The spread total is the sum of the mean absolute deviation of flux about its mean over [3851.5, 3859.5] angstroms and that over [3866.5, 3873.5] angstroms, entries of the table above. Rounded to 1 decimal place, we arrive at 10.7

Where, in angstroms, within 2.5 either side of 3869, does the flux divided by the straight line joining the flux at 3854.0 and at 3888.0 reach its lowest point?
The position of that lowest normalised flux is 3867.0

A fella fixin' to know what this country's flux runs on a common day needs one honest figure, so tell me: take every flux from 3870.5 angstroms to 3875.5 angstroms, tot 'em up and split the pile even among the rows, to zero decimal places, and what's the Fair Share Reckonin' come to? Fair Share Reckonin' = 104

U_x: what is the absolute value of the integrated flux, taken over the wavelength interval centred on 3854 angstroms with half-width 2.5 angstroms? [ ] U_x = 498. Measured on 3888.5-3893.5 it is 462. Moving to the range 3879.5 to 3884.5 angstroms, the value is 529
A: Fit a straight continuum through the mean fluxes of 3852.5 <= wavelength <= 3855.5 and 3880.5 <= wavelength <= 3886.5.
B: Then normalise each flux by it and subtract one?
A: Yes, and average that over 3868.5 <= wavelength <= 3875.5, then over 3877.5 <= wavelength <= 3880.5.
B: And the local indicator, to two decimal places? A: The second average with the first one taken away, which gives -0.02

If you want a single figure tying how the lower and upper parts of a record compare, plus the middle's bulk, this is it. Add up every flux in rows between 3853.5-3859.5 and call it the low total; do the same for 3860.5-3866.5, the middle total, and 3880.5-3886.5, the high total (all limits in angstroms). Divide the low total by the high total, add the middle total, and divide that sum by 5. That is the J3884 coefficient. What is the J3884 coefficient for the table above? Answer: 118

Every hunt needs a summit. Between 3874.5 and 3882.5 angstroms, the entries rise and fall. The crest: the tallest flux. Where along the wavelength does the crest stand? 3875.0 angstroms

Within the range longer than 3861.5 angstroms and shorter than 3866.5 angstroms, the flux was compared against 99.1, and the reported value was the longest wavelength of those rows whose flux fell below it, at 3863.0 angstroms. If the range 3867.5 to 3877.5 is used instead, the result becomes 3877.0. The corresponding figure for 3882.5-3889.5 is 3889.0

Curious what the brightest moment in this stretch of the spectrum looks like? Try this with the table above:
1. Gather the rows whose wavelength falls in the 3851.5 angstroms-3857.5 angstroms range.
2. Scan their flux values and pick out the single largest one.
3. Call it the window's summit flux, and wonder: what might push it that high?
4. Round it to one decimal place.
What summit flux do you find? 106.6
